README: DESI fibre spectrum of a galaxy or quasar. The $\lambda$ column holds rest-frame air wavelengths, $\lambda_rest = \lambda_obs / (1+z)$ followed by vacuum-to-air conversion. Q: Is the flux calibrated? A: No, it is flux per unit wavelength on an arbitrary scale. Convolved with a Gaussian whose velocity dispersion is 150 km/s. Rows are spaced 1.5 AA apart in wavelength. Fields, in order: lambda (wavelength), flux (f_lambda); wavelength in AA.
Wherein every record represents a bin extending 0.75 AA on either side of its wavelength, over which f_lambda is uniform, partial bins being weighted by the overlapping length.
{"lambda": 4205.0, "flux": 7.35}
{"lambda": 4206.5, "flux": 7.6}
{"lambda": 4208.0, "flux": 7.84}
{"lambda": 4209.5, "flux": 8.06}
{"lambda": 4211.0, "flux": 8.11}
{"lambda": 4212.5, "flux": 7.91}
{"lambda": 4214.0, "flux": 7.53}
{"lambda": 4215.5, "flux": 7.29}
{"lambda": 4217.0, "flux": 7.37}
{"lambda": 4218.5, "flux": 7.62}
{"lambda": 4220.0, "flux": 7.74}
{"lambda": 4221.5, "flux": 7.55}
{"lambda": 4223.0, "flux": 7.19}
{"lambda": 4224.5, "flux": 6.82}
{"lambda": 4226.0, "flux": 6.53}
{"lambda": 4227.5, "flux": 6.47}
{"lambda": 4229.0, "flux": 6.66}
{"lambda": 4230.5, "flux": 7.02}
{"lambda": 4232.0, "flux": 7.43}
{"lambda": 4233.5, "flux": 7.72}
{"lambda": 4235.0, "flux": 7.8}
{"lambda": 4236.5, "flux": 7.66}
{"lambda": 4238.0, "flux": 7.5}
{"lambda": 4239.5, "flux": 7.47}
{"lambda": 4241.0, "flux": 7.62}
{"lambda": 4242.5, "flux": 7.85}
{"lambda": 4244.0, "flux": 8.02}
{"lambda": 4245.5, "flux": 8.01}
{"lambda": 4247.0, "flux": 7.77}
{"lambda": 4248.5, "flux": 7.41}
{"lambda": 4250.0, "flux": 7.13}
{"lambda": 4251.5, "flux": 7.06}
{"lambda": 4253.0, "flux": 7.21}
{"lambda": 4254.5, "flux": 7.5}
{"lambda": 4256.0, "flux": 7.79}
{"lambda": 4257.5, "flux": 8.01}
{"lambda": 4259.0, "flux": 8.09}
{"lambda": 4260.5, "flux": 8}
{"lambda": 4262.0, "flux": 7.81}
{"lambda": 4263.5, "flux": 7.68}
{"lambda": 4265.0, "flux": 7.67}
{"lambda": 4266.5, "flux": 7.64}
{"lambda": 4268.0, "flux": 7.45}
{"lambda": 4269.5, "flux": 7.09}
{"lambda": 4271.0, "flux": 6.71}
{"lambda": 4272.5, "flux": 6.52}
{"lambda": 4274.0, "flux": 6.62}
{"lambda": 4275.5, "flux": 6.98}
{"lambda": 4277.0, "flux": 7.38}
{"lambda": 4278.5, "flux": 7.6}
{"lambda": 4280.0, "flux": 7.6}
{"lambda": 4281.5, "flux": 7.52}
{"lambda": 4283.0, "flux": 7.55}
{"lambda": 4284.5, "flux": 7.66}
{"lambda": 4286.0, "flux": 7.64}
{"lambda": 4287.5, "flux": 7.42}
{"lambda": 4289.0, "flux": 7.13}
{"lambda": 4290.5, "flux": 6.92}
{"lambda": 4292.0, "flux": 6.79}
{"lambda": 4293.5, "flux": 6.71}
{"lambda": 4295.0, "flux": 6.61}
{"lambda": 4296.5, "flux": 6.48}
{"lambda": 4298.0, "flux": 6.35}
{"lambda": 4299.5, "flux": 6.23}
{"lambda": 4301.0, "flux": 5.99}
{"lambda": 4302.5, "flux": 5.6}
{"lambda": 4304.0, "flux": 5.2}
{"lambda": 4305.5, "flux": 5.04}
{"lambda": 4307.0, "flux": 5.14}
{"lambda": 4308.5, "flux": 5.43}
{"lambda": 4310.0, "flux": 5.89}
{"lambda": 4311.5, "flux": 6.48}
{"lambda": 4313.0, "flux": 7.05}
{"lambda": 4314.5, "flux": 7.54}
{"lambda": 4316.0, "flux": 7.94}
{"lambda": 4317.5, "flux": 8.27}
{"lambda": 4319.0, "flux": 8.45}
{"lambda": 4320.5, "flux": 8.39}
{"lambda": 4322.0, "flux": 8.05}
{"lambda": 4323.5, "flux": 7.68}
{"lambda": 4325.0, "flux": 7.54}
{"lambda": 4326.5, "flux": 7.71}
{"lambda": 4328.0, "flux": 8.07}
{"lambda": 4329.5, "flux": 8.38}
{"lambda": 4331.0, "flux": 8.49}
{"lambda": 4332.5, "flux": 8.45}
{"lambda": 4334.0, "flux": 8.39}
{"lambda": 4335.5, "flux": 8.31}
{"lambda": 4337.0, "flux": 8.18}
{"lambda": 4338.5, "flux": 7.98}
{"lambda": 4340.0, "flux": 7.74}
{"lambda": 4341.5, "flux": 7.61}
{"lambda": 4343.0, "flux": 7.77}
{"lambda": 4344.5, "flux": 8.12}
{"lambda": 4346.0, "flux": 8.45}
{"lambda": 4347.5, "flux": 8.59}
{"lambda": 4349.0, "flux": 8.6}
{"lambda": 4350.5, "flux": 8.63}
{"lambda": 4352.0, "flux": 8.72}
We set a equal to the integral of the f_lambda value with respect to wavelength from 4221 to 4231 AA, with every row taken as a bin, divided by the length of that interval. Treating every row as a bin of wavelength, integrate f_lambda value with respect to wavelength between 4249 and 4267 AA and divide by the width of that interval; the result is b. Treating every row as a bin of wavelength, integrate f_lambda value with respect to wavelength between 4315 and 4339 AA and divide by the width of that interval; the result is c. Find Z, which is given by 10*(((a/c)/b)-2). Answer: -18.9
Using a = 6.9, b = 7.63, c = 8.14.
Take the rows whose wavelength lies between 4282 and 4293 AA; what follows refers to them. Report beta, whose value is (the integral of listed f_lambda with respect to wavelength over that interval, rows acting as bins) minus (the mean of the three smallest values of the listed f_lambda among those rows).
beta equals 73.3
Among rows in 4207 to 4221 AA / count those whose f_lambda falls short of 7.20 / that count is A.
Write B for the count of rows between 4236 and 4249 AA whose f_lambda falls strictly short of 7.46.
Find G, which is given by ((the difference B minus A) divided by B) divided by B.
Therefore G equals 1.00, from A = 0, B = 1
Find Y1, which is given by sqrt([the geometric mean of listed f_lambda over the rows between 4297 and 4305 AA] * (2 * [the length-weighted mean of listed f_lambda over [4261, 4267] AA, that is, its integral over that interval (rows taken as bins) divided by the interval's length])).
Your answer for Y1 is 9.5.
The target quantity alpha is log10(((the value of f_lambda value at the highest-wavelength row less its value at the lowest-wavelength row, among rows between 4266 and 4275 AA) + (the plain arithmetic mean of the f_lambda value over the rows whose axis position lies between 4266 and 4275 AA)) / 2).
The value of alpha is 0.48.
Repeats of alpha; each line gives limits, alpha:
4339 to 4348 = 0.65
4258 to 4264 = 0.57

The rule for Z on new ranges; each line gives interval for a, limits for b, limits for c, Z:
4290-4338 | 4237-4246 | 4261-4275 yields -18.7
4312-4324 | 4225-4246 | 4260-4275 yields -18.5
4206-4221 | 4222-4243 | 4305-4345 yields -18.6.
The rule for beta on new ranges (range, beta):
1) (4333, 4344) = 80.4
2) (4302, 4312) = 50.0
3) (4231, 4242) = 76.1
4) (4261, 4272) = 74.6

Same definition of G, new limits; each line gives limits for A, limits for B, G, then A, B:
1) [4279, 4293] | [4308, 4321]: 0.06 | 3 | 4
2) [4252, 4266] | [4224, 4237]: 0.17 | 0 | 6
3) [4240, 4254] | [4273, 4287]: 0.11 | 2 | 3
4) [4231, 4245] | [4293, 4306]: 0.11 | 0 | 9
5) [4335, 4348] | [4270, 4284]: 0.20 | 0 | 5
